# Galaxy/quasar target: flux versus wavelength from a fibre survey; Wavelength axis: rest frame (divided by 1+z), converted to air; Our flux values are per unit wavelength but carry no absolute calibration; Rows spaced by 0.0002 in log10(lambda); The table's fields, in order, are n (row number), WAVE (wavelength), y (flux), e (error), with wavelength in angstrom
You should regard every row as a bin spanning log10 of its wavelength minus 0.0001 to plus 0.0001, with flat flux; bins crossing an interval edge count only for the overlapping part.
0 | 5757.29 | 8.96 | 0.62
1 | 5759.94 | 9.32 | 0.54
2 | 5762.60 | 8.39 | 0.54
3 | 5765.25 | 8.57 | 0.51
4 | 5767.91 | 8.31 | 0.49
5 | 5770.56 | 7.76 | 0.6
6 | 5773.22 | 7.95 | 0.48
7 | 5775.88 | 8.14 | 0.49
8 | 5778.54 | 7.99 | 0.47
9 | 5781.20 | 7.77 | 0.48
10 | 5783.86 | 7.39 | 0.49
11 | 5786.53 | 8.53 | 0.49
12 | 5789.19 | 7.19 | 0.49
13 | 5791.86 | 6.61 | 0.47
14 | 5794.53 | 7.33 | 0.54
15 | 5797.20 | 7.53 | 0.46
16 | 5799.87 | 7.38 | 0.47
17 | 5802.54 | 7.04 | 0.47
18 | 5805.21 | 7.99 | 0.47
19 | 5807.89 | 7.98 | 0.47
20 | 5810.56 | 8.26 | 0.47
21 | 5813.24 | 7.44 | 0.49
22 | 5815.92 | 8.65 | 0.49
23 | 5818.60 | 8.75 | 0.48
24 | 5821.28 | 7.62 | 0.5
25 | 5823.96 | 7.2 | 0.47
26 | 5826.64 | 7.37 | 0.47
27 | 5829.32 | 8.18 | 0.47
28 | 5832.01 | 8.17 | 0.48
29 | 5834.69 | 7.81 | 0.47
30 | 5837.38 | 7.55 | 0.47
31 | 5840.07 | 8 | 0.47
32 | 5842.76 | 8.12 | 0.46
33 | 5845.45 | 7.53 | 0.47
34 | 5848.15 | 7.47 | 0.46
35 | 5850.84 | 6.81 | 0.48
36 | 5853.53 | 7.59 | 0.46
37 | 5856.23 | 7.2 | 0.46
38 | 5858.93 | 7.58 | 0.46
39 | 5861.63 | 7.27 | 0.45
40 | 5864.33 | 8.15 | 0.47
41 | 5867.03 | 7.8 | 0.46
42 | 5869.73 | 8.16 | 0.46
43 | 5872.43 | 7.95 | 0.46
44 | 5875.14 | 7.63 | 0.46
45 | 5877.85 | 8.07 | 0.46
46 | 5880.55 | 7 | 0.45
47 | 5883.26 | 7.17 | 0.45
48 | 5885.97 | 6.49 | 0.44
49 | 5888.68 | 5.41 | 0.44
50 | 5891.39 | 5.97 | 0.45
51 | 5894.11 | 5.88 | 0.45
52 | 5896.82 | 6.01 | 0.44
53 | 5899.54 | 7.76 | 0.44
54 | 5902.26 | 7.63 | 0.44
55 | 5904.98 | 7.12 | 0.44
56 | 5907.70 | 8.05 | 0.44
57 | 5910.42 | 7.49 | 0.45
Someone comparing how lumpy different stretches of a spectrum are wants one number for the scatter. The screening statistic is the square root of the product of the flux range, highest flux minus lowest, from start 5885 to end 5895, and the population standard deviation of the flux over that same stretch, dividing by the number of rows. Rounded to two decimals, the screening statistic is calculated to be 0.64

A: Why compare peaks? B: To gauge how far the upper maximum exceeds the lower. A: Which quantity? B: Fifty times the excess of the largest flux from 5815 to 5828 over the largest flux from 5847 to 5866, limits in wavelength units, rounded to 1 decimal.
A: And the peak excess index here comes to 30.0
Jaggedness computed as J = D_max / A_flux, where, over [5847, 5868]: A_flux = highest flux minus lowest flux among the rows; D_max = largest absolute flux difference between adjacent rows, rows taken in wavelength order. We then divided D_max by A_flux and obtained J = 0.66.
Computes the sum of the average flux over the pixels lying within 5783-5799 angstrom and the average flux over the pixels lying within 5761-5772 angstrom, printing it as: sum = 15.7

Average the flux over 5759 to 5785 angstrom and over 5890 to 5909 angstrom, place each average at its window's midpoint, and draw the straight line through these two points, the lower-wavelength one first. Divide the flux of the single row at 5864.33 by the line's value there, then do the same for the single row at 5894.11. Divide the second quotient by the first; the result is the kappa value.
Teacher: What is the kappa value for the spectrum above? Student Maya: 0.75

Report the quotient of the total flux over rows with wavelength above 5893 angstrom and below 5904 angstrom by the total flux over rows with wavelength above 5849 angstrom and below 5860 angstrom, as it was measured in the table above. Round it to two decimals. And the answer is 0.93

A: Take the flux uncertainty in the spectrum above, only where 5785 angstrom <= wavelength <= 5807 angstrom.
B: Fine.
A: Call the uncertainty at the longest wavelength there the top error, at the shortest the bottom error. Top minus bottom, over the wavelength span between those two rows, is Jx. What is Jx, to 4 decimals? -0.0011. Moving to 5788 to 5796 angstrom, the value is 0.0094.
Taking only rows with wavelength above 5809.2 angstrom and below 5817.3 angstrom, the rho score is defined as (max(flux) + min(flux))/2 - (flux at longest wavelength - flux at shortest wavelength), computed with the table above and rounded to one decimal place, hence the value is 7.7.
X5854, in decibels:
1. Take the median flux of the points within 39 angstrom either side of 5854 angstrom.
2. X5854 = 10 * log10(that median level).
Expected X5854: 8.80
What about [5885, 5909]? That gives 8.12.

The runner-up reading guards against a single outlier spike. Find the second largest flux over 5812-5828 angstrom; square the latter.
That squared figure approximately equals 74.8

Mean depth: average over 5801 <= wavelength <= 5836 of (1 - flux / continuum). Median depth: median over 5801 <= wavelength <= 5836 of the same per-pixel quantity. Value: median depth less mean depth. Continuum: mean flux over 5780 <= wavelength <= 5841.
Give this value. -0.01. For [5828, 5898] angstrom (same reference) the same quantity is -0.03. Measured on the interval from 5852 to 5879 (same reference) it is 0.00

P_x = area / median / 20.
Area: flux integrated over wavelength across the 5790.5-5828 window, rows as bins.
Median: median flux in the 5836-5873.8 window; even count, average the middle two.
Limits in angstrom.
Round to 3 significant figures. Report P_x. 1.89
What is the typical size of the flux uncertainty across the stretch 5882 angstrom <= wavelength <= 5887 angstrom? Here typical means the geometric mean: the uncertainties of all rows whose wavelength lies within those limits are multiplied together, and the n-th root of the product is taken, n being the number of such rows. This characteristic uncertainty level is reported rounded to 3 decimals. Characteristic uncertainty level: 0.445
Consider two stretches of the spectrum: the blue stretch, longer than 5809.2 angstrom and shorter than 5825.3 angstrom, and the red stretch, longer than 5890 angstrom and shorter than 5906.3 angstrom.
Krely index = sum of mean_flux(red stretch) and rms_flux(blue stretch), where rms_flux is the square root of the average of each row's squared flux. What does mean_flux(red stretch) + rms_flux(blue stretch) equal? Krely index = 14.7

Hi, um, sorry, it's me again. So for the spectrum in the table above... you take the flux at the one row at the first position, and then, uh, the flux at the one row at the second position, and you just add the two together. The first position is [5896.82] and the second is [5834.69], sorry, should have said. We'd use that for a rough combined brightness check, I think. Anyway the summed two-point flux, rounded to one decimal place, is 13.8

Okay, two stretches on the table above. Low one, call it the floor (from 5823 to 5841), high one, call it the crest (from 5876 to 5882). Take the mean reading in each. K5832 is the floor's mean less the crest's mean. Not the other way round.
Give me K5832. 0.22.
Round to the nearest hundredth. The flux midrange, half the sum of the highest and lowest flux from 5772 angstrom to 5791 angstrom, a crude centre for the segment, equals 7.86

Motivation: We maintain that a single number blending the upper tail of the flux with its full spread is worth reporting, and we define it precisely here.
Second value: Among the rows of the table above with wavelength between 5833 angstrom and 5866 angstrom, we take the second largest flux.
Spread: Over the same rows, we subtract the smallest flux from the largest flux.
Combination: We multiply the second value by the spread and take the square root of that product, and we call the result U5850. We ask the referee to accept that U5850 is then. 3.3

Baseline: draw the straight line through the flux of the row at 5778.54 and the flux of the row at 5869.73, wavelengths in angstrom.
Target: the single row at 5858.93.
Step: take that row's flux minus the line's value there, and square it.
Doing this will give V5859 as 0.31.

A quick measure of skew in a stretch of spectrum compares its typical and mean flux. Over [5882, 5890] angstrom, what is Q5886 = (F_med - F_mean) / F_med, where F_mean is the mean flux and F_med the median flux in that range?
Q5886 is 0.021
